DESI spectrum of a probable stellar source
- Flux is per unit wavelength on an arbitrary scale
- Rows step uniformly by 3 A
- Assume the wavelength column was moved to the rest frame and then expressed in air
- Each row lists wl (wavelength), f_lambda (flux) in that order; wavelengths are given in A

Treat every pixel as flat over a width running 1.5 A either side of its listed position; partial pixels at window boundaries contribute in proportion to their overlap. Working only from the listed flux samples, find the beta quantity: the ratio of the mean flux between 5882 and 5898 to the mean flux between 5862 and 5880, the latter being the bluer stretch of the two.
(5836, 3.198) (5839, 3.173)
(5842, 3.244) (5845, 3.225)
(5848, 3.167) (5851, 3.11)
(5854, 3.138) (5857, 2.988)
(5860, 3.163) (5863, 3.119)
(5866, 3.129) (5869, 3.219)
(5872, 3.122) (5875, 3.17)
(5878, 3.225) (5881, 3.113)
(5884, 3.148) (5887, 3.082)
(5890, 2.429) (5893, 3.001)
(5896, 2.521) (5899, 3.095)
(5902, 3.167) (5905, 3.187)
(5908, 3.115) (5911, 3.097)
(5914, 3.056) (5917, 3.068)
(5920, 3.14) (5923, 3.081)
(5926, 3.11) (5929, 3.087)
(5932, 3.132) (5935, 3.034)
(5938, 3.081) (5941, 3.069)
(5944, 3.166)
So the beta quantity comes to 0.90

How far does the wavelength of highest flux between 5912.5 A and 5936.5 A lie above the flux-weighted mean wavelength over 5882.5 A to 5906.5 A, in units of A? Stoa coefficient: 25.4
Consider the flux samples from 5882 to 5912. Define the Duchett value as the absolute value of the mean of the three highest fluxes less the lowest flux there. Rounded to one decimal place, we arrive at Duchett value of 0.7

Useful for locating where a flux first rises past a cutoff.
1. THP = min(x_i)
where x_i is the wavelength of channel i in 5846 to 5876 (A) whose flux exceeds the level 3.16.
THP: 5848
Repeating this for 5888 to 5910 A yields 5902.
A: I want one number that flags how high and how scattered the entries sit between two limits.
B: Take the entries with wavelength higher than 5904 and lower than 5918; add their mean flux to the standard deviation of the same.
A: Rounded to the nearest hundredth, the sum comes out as 3.15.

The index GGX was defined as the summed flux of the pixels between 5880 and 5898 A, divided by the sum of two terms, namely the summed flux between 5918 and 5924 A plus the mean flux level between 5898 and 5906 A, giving 1.85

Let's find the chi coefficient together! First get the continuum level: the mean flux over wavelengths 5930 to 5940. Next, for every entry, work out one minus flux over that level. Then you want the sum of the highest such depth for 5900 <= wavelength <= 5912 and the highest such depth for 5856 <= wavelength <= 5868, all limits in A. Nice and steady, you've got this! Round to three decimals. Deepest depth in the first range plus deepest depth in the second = 0.026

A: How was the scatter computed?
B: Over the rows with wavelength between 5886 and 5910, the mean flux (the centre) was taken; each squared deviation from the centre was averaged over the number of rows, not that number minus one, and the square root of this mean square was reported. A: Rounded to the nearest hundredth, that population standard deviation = 0.28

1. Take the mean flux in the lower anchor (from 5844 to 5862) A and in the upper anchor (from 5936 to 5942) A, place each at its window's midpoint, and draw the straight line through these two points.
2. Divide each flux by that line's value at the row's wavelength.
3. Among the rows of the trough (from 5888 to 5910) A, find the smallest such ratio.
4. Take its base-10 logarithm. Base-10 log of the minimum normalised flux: -0.11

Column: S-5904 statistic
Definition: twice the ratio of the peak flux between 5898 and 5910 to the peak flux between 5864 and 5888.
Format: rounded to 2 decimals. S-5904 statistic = 1.98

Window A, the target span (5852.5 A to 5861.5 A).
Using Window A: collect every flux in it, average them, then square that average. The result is 9.6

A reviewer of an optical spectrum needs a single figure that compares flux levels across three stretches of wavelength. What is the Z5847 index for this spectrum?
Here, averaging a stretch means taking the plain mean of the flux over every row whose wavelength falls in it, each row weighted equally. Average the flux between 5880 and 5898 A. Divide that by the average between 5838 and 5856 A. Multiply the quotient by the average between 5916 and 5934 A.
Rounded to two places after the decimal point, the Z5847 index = 2.82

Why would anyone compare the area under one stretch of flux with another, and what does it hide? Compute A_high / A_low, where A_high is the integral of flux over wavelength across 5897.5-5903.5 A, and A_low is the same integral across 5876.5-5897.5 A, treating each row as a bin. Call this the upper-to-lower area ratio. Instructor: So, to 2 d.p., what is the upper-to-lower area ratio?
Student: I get 0.31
